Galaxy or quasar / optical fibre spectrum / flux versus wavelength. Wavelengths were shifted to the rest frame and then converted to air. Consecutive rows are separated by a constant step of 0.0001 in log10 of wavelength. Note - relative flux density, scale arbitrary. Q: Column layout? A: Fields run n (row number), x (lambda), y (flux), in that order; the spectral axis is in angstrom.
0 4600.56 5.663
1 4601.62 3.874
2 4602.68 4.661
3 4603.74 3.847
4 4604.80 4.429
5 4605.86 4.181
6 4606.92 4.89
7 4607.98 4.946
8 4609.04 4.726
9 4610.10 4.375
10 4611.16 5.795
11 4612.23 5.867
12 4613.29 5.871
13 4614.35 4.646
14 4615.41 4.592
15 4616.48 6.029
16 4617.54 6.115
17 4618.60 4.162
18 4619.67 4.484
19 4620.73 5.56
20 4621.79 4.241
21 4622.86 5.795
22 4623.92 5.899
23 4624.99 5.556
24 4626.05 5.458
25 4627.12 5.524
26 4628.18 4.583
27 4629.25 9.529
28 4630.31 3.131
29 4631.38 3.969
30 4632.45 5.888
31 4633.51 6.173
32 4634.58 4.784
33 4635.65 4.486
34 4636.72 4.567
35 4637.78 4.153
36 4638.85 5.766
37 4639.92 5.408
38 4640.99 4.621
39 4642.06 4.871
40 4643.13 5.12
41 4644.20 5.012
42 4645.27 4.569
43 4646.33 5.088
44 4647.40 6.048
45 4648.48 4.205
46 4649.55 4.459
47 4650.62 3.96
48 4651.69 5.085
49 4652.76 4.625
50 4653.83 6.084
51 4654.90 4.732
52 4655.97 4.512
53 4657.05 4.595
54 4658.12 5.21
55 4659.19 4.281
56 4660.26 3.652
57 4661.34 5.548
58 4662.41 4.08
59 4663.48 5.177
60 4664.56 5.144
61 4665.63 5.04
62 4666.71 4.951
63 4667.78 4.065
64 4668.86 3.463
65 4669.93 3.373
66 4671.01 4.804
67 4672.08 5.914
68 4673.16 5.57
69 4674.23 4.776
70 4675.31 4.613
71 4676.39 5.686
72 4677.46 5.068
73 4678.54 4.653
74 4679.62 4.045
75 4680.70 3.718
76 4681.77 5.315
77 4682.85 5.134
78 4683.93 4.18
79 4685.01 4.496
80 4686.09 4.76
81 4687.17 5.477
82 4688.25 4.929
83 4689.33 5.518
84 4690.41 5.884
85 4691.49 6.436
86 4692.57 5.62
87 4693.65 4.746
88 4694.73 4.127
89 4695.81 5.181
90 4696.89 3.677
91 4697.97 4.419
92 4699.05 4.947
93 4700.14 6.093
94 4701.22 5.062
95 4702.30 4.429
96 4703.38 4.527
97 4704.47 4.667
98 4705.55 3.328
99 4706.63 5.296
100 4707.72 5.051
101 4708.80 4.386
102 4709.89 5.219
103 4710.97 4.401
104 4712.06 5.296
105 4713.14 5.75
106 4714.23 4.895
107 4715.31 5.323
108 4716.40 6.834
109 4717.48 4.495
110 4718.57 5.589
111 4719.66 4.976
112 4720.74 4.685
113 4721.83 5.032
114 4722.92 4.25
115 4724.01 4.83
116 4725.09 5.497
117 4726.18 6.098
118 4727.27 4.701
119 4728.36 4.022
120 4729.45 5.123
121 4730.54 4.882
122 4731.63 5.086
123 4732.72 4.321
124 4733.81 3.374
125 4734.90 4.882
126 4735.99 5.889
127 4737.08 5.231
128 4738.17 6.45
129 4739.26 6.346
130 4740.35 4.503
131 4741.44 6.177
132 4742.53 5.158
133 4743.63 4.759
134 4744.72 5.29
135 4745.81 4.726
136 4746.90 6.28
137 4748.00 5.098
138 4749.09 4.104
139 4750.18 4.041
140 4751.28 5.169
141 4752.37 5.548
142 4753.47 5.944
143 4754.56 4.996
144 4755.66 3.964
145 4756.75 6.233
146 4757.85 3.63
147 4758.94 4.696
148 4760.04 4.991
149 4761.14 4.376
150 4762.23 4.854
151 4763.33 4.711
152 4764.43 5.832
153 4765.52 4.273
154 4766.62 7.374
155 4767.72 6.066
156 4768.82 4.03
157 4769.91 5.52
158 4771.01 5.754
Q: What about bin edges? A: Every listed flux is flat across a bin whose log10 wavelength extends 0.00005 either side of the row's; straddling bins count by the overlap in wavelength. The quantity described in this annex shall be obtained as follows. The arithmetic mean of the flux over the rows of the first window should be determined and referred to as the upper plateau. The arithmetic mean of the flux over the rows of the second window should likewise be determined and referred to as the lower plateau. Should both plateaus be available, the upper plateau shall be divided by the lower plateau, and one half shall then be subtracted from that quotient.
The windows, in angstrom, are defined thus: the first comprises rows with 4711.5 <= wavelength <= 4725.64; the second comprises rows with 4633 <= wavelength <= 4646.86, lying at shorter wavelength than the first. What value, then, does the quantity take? 0.54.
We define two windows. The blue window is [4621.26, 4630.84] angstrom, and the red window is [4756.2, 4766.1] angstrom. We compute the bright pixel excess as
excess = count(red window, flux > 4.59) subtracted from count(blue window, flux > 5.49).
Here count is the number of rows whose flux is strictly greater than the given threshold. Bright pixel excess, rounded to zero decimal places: -1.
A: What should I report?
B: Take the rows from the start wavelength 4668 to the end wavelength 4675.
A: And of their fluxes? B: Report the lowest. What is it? 3.373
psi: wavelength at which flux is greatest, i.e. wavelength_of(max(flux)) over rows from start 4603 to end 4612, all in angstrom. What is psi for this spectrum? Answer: 4611.16 angstrom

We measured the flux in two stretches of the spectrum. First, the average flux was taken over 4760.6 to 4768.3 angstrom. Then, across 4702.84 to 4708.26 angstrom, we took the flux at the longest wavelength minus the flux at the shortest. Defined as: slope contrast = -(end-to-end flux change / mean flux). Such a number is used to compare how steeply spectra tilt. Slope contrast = -0.10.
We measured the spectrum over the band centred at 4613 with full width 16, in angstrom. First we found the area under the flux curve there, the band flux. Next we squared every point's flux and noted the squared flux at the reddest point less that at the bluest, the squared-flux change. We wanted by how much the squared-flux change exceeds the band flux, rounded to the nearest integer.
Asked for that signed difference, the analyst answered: -68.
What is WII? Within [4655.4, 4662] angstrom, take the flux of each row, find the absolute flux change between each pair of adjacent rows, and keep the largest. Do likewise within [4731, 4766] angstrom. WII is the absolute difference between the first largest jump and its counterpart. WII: 0.7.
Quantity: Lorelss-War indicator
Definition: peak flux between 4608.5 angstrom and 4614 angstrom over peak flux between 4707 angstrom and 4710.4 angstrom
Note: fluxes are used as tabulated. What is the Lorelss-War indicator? 1.12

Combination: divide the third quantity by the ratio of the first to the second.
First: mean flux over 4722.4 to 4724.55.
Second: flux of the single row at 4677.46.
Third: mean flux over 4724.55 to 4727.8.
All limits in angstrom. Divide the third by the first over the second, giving 6.06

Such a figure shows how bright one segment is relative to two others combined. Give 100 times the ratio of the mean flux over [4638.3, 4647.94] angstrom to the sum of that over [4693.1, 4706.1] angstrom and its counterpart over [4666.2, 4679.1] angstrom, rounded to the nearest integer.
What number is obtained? 55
